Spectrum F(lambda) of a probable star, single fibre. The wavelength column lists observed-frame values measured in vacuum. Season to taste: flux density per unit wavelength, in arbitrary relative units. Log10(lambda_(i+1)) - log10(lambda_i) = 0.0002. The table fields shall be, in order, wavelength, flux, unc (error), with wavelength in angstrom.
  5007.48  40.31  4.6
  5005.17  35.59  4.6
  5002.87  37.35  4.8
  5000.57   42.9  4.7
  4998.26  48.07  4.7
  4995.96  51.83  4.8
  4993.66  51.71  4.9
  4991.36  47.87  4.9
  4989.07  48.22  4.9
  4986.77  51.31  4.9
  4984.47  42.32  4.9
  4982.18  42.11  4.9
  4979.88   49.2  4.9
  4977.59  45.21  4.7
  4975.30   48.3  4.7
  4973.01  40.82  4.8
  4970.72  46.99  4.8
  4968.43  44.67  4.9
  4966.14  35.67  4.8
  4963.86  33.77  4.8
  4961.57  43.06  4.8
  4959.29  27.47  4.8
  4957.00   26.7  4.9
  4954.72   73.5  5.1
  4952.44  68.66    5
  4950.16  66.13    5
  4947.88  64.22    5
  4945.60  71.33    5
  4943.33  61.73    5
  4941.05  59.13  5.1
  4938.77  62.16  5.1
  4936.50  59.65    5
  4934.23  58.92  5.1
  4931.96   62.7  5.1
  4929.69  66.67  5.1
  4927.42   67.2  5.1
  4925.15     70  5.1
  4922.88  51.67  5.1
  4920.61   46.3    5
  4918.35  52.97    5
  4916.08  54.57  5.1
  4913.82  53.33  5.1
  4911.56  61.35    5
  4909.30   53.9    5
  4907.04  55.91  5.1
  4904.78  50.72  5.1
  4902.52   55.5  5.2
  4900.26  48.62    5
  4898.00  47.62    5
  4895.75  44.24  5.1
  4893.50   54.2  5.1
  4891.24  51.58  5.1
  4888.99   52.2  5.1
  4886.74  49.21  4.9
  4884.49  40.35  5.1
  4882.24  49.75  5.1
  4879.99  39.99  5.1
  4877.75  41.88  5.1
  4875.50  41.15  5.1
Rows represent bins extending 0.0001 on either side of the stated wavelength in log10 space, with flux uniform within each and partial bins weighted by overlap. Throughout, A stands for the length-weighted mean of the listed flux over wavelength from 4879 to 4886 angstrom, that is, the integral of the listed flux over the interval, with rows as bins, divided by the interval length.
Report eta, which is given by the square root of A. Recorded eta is 6.6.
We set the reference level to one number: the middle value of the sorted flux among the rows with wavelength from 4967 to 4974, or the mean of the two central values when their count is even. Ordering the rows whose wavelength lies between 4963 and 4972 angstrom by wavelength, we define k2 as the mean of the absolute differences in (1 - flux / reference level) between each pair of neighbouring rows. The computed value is 0.10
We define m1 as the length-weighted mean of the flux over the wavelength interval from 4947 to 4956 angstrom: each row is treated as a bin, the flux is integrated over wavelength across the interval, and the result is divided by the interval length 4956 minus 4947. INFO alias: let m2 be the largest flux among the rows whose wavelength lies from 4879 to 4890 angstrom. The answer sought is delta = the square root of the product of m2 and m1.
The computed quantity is 59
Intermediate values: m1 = 68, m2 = 52.2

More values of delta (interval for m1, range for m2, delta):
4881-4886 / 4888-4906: 50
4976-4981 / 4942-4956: 59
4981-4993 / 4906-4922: 53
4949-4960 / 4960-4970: 49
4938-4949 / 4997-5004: 55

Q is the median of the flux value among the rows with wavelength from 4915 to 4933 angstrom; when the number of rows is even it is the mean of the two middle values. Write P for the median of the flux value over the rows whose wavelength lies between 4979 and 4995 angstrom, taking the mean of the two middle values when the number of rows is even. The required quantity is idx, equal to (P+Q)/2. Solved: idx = 53.4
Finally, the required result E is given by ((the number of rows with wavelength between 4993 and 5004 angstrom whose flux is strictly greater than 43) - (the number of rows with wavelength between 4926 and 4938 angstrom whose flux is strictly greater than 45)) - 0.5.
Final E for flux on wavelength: -2.5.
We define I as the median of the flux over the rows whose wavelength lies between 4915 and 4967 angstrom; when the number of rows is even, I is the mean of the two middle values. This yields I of 60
